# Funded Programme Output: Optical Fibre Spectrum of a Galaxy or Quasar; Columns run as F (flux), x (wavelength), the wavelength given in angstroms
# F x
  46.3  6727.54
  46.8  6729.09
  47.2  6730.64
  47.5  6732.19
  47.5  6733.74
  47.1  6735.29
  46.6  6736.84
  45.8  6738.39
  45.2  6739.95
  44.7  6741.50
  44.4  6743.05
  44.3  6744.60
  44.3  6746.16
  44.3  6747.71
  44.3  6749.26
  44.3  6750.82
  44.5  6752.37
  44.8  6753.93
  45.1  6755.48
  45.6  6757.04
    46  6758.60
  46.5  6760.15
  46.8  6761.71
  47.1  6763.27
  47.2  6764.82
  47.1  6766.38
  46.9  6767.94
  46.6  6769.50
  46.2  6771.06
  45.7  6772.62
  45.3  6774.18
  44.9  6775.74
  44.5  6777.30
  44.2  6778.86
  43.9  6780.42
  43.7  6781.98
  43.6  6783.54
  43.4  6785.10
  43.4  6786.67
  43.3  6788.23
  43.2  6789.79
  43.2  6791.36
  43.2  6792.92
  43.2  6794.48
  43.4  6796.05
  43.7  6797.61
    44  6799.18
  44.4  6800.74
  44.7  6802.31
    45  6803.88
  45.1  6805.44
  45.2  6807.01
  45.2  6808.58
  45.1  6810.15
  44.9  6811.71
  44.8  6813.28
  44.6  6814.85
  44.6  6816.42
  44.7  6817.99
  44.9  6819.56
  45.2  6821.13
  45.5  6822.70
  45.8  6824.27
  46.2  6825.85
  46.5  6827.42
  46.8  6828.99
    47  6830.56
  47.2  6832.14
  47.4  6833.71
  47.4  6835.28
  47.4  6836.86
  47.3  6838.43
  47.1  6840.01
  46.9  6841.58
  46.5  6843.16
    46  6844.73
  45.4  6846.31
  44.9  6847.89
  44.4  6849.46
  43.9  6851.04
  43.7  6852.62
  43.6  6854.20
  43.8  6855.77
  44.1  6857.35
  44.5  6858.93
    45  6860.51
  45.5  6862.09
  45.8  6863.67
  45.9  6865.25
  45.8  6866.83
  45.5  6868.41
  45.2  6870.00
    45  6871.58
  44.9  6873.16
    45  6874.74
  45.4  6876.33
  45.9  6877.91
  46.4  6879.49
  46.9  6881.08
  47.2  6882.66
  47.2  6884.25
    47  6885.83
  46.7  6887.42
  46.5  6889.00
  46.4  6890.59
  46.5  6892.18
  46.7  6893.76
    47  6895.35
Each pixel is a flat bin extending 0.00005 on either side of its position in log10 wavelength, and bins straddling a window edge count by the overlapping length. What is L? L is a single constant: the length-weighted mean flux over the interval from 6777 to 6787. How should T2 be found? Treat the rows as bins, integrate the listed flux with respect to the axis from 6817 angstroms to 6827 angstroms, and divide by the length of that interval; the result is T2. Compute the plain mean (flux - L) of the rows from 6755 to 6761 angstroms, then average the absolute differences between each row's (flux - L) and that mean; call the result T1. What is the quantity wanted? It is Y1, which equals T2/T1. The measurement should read 101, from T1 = 0.45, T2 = 45.4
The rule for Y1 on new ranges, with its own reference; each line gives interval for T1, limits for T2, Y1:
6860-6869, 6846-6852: 178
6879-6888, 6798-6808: 191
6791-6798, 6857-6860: 264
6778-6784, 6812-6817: 223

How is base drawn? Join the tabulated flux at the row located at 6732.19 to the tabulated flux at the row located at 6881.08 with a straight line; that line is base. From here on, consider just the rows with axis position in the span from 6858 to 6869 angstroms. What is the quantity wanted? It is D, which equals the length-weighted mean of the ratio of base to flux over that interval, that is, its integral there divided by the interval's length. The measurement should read 1.03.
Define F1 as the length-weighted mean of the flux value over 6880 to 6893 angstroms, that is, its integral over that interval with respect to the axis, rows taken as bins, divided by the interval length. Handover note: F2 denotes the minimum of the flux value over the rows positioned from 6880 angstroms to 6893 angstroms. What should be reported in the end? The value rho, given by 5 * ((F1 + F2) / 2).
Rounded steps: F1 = 46.8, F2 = 46.4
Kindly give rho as 233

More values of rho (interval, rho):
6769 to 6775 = 228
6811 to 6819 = 223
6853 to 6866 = 221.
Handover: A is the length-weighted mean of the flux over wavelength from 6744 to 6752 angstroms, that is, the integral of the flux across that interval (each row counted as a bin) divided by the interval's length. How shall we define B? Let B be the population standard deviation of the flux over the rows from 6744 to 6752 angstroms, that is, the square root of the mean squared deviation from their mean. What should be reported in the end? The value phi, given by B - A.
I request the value -44.3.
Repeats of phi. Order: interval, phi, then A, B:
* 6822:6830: -45.7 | 46.2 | 0.47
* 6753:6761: -45.0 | 45.6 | 0.61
